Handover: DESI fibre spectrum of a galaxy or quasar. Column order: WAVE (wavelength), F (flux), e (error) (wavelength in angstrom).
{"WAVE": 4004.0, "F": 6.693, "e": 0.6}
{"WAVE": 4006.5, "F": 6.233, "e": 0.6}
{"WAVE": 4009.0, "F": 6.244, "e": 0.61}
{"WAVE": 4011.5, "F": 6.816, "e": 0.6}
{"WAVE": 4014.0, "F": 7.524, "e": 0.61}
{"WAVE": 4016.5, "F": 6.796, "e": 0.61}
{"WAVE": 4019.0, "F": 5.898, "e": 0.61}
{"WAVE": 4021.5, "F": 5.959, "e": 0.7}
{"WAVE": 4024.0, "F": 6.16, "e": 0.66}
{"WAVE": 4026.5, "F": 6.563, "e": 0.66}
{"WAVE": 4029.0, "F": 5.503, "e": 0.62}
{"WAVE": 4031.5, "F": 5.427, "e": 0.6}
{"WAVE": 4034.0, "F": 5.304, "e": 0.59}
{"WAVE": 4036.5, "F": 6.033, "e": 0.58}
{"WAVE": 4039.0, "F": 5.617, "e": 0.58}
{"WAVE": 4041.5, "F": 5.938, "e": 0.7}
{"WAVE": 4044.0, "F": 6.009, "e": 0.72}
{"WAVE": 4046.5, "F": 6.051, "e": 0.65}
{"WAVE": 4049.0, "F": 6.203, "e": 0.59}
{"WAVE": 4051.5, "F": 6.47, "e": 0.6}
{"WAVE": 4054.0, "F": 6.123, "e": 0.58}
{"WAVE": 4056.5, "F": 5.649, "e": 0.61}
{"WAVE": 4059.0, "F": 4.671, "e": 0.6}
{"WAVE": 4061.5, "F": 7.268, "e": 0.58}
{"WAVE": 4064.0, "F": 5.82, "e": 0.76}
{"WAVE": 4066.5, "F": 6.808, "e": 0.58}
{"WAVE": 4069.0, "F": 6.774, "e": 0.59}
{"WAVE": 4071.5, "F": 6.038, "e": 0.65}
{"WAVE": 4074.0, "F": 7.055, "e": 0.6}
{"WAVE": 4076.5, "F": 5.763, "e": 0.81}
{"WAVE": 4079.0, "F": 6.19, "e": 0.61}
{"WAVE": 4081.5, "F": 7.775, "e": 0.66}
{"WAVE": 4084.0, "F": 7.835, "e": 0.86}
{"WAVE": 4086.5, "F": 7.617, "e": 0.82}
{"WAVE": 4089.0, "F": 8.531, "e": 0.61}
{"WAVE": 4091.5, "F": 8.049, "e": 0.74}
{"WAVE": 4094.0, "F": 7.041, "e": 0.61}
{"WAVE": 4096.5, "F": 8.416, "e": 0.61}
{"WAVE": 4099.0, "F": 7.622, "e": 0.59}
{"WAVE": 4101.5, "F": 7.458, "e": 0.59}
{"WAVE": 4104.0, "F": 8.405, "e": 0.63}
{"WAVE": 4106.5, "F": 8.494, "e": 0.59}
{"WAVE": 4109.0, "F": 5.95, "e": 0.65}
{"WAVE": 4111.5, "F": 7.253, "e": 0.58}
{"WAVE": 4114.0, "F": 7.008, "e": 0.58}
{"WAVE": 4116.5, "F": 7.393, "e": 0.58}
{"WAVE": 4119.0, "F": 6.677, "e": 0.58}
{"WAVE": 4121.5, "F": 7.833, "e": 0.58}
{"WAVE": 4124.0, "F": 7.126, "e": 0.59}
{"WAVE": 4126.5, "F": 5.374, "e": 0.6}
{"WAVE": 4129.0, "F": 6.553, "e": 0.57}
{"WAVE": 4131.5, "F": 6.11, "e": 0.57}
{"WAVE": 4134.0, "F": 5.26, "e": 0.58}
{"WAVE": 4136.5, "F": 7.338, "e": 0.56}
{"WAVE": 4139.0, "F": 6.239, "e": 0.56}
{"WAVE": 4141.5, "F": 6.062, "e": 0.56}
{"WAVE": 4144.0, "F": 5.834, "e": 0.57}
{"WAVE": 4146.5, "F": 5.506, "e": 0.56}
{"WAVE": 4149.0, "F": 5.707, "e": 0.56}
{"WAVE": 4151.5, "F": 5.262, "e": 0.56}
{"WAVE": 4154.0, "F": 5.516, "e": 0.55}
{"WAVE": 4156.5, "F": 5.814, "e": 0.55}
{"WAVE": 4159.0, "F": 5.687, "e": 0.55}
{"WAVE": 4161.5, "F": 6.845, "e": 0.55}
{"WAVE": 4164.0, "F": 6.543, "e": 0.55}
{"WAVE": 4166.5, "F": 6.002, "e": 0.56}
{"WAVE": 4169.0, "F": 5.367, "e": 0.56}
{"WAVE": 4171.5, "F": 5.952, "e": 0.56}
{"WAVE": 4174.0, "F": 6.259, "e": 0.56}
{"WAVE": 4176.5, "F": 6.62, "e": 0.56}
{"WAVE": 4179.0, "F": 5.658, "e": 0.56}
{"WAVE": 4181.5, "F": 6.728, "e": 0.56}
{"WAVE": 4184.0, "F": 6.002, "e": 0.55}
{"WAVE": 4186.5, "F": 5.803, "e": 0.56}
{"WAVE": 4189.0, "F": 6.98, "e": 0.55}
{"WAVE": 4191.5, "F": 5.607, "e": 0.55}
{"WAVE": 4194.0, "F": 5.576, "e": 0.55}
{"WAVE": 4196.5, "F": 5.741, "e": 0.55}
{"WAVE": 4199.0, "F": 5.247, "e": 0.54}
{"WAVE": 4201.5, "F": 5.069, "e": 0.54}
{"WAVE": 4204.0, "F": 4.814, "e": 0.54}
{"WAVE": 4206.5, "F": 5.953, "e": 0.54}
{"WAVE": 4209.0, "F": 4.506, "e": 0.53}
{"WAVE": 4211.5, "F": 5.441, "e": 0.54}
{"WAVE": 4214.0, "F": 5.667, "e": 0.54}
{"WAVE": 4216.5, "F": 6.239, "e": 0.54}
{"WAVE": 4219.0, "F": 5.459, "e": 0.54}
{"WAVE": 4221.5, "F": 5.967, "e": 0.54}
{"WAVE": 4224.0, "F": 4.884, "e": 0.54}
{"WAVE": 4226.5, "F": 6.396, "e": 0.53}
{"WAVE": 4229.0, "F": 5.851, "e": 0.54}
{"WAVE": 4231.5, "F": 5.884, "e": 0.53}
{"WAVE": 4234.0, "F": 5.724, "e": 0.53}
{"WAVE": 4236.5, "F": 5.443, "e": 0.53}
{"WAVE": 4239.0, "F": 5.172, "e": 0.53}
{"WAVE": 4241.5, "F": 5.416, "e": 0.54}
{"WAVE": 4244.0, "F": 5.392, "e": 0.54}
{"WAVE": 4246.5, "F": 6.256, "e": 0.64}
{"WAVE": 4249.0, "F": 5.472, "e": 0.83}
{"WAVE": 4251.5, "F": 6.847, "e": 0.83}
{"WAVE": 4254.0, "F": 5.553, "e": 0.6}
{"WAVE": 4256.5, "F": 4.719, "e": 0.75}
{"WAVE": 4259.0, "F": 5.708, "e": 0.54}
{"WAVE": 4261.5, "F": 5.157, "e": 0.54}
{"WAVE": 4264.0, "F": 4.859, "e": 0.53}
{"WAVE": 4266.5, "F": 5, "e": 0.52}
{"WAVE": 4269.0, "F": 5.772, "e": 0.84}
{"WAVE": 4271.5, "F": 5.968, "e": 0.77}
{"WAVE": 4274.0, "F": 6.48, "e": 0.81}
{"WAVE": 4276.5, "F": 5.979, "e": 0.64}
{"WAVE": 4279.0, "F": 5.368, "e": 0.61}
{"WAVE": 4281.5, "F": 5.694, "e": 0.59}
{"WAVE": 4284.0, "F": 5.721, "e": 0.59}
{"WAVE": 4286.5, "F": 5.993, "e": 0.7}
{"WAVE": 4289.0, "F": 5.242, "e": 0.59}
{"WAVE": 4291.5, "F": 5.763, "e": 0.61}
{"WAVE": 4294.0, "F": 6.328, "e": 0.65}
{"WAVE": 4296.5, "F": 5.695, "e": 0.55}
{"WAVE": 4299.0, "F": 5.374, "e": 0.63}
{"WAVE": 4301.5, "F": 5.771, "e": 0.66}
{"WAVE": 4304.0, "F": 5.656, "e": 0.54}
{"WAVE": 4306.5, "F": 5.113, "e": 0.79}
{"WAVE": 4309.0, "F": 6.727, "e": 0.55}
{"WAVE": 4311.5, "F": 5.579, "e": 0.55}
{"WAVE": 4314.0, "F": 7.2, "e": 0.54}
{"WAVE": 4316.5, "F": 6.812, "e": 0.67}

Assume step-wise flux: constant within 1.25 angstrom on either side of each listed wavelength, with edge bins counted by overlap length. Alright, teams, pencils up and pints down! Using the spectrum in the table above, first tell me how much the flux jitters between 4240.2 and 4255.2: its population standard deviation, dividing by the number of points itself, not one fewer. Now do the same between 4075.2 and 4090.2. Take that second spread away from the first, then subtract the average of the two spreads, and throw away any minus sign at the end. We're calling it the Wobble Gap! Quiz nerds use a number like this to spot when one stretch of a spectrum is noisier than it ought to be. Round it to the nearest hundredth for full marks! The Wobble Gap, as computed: 1.19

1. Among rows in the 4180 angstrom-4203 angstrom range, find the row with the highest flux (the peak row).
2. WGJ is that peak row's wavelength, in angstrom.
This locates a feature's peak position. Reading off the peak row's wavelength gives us 4189.0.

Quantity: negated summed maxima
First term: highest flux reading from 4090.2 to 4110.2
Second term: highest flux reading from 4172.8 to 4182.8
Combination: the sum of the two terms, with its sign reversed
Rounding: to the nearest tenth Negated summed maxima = -15.2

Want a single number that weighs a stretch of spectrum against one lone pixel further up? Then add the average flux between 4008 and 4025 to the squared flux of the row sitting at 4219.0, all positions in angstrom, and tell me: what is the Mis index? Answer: 36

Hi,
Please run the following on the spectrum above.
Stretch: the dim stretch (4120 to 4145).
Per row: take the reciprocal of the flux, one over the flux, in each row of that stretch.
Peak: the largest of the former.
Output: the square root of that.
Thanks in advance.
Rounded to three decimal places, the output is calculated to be 0.436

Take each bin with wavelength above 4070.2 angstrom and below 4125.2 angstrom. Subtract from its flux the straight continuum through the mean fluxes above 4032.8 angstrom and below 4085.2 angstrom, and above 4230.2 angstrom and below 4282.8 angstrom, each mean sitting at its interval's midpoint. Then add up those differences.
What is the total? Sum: 26.7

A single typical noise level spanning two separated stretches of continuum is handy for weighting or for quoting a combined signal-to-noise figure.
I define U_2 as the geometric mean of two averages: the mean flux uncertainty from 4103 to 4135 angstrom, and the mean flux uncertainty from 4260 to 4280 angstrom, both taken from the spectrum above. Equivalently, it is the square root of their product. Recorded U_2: 0.623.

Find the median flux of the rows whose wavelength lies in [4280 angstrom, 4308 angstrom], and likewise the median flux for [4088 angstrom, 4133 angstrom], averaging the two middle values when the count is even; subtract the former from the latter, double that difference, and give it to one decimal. 3.3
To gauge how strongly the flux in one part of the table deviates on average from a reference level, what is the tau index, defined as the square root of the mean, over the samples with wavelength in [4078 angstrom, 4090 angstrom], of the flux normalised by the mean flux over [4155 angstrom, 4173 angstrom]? 1.12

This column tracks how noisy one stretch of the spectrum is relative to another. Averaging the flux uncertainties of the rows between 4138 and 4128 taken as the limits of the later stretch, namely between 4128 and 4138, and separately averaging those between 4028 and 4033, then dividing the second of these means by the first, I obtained 1.07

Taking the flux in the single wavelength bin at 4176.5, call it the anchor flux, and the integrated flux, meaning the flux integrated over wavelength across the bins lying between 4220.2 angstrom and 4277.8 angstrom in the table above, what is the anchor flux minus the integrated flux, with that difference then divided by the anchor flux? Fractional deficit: -48.1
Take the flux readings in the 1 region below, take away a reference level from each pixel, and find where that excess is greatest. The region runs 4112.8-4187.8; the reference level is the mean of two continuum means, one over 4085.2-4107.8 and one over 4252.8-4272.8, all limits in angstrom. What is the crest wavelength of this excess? 4121.5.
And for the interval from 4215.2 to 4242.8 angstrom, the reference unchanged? 4226.5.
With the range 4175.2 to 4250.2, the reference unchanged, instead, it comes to 4189.0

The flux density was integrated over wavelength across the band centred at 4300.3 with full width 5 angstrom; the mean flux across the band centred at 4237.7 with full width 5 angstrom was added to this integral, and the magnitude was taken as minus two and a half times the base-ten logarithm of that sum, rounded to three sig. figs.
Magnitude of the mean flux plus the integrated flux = -3.80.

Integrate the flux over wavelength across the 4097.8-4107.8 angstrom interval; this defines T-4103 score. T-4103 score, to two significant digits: 80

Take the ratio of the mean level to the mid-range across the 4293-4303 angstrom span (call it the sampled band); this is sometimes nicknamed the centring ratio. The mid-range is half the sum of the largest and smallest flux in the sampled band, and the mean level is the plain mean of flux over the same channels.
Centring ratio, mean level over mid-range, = 0.99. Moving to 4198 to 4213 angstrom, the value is 0.99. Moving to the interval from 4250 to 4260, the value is 0.99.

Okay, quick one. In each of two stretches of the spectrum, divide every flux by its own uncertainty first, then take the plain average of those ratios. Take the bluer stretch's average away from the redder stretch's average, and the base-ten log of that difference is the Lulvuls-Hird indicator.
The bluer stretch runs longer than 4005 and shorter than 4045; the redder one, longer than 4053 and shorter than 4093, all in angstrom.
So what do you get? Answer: -0.3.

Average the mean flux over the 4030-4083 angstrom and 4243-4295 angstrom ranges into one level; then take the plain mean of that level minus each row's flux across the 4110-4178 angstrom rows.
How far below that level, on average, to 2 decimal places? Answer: -0.35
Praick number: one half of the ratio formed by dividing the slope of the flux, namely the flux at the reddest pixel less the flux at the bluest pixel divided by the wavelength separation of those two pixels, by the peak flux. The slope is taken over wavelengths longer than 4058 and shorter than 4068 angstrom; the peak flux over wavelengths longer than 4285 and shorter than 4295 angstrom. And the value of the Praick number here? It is 0.023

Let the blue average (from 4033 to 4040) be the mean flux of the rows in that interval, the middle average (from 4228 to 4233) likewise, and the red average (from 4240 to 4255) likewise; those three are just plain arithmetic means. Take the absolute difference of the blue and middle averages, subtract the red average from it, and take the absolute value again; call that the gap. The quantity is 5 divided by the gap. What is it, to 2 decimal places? 0.89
